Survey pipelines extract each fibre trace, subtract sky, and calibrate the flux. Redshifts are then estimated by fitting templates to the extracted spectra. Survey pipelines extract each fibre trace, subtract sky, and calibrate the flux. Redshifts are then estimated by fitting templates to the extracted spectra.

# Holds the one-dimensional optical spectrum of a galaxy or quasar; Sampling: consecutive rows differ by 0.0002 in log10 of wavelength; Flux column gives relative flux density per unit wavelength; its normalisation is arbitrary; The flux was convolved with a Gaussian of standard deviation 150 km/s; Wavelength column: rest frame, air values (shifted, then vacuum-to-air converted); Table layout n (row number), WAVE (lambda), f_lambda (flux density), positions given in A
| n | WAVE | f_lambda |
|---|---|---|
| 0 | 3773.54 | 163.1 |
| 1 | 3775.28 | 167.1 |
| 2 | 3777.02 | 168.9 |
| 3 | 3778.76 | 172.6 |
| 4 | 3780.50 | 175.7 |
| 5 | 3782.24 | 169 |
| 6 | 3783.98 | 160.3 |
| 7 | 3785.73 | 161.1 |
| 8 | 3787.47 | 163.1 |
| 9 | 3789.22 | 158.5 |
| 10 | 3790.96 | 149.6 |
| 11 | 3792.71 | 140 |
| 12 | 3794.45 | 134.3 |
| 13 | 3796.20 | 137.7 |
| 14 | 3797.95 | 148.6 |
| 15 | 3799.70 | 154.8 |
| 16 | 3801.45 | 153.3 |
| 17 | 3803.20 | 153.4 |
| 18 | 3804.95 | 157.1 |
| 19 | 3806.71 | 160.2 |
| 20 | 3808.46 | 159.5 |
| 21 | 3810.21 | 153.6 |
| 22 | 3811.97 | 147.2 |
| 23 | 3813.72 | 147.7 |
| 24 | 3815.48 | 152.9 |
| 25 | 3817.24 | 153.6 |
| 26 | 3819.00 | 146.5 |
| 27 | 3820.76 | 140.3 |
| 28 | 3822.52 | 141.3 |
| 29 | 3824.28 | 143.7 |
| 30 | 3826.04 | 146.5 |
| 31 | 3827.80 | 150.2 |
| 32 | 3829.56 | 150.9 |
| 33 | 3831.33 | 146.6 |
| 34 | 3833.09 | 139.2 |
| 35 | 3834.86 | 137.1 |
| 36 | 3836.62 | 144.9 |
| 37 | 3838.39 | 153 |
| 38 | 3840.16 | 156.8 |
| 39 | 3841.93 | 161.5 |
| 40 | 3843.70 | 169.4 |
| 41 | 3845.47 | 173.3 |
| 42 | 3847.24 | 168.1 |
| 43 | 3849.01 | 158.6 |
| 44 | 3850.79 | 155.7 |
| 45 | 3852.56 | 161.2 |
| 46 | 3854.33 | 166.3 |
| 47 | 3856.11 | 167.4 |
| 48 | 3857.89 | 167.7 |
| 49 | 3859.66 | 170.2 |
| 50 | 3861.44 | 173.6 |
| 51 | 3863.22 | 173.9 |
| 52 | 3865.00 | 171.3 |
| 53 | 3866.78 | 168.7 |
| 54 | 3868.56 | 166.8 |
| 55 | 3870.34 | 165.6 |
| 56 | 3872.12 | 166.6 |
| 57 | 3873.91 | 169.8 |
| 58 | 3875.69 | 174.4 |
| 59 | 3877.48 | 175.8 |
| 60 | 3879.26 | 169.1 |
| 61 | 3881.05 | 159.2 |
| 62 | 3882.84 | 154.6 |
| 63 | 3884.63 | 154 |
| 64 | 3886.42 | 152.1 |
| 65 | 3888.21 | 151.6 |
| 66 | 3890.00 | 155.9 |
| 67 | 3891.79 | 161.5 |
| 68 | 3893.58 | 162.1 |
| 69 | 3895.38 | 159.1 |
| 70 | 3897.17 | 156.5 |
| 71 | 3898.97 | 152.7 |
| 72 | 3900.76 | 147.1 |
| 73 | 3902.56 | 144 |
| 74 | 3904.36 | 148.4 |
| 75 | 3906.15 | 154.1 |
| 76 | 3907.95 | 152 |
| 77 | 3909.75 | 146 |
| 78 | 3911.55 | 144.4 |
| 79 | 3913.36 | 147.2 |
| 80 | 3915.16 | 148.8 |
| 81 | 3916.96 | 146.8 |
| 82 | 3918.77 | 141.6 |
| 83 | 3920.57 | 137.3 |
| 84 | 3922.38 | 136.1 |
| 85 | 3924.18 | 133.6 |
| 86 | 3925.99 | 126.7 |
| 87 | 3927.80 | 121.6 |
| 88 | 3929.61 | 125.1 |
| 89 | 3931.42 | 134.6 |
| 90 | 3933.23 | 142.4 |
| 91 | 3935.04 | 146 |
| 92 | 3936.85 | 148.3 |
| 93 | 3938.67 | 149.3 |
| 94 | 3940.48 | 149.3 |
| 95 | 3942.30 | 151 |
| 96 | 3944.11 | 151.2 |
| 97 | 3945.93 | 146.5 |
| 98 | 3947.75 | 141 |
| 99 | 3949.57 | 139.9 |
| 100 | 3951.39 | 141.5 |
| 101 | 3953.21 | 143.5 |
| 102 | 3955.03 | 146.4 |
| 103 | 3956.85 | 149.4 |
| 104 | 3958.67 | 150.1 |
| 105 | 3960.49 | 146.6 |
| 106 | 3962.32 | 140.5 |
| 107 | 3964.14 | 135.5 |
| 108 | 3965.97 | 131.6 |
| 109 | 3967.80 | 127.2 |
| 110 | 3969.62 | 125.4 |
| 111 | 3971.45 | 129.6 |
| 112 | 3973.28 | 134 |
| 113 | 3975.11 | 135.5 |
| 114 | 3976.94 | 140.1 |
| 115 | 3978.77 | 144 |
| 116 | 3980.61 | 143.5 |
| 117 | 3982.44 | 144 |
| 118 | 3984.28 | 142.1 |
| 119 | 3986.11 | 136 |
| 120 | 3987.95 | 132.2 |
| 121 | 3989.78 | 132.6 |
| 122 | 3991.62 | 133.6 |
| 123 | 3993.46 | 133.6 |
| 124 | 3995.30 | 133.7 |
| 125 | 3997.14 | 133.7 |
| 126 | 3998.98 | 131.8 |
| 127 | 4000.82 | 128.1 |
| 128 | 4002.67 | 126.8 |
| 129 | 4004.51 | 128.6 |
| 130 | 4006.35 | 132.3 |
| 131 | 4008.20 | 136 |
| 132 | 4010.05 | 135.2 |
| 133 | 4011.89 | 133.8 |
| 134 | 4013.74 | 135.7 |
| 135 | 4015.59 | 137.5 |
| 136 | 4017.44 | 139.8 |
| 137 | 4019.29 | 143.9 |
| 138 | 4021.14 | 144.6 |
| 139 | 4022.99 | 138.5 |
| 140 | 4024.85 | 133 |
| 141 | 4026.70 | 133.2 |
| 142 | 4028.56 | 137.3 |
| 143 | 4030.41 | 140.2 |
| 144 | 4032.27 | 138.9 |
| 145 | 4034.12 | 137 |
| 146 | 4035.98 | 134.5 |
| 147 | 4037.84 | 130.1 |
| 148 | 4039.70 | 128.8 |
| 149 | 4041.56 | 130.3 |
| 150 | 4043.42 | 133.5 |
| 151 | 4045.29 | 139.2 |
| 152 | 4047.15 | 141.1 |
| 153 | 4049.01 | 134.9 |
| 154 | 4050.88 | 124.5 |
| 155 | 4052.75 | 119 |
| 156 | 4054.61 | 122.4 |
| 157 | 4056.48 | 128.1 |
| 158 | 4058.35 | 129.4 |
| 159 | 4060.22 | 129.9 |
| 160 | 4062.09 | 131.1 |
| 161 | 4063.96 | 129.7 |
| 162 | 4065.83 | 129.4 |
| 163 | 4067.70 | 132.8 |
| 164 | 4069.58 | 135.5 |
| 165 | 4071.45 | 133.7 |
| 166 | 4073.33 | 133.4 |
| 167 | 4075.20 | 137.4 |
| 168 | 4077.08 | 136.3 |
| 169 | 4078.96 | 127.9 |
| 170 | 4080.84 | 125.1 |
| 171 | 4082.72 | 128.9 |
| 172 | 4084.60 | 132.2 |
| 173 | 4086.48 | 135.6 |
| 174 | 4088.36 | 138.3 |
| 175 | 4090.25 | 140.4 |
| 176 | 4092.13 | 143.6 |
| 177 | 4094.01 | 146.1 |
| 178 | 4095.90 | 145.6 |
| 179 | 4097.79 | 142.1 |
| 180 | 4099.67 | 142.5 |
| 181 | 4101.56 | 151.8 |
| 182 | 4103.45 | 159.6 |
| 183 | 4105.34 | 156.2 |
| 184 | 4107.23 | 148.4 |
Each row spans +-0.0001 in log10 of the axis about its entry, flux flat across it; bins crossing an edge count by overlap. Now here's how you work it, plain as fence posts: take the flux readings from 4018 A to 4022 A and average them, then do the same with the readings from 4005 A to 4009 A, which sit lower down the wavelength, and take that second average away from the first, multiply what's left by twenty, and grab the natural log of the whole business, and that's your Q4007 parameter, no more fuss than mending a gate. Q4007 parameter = 5.3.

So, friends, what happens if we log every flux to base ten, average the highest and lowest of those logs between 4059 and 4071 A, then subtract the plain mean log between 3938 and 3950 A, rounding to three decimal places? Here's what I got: -0.045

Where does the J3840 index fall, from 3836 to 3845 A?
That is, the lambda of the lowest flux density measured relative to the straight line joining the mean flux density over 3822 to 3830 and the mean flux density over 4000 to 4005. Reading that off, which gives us 3836.62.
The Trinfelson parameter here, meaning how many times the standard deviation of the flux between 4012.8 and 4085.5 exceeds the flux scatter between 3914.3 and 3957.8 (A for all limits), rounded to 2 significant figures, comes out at 0.68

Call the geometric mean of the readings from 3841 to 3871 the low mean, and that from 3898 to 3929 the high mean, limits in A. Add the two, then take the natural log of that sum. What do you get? 5.73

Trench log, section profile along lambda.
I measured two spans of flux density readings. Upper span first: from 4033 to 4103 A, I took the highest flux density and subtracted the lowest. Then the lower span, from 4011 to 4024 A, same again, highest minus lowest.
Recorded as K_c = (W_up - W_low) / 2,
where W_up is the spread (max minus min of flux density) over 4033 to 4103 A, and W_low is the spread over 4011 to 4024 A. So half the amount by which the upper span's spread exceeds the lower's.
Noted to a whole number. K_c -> 11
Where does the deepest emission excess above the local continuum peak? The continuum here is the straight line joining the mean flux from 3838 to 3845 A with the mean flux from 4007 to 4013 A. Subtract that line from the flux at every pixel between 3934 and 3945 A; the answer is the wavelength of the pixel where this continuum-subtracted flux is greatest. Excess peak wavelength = 3944.11 A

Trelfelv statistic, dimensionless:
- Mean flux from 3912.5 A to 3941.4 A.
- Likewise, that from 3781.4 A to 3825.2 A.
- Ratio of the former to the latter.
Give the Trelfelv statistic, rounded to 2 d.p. 0.92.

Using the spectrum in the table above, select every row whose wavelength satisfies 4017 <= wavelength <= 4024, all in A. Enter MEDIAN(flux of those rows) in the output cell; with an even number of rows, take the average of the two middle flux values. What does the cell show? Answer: 142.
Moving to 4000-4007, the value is 128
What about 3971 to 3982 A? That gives 138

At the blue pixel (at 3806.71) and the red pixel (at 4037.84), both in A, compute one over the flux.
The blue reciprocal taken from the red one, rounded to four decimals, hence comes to 0.0014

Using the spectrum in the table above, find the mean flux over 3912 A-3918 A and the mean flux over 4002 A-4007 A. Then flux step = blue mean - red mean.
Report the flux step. 18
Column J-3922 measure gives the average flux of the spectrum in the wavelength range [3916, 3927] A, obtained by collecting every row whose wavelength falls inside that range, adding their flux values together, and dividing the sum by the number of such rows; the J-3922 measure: 137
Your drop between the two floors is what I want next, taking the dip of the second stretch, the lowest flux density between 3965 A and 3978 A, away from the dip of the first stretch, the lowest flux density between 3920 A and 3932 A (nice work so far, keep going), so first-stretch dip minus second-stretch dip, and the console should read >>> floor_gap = -4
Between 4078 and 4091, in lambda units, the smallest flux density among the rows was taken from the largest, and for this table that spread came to 15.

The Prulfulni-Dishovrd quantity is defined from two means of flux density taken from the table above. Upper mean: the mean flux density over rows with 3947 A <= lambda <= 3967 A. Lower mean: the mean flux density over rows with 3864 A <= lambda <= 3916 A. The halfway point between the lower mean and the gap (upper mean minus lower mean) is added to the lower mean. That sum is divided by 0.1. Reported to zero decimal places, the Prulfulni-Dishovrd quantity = 2291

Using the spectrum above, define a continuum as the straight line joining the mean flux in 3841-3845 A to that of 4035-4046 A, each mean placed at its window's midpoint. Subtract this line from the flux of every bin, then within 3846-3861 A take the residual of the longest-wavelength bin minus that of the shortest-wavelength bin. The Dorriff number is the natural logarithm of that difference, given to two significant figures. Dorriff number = 1.4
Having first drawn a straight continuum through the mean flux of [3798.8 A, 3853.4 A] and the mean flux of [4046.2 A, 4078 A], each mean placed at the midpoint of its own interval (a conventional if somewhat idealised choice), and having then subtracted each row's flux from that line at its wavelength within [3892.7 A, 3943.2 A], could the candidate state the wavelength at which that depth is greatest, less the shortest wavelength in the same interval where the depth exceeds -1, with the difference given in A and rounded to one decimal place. 25.2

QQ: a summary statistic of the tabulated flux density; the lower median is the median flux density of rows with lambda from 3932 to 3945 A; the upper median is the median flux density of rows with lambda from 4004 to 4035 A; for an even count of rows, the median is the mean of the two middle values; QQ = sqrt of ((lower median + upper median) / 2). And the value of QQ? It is 11.96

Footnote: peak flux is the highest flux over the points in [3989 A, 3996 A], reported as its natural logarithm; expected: 4.90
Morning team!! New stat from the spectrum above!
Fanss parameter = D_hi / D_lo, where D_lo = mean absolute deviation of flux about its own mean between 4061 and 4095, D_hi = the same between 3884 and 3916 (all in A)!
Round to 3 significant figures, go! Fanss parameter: 1.01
